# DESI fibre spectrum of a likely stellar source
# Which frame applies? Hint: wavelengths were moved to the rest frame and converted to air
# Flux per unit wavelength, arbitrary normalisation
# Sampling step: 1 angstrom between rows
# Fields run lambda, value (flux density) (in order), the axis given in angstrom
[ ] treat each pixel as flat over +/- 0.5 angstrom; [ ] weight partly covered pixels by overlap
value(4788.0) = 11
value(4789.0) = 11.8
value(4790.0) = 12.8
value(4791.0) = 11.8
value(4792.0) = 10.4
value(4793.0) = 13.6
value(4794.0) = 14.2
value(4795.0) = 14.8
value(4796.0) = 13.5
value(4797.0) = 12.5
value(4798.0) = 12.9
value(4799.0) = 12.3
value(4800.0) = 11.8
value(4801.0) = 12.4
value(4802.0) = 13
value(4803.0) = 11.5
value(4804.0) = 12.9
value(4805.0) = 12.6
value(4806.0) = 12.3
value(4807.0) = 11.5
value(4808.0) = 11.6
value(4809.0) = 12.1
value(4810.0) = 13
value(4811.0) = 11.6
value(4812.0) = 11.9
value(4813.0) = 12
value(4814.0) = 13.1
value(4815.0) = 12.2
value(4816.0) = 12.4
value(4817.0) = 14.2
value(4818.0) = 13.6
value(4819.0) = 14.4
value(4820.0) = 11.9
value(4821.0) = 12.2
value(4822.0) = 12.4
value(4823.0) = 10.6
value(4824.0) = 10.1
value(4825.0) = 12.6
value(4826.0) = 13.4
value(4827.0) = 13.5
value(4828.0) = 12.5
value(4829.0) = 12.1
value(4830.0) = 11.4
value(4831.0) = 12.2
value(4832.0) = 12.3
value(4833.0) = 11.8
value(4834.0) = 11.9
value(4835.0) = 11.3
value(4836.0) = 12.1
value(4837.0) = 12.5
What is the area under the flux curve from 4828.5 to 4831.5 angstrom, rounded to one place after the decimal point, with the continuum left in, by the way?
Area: 35.7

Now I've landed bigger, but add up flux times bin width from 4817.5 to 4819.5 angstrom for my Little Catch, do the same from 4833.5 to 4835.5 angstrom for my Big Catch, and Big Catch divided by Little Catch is 0.83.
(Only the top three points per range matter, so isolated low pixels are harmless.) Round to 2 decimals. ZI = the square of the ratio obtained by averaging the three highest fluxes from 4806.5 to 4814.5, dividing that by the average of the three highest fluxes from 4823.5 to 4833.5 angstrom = 0.94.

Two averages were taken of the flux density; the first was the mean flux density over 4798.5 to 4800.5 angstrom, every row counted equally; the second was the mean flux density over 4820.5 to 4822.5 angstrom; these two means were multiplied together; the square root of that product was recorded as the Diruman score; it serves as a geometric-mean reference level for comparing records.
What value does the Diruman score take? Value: 12.2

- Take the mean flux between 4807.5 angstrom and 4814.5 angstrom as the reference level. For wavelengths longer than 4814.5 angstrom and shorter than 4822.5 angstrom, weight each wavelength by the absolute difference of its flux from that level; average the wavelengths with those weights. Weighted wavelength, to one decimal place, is 4818.2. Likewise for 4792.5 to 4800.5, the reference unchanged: 4795.2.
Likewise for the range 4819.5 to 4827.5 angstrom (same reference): 4824.5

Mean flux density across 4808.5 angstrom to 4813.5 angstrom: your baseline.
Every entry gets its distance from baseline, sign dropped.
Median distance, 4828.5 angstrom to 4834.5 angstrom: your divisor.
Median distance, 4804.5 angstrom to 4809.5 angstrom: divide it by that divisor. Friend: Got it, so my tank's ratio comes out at 2.4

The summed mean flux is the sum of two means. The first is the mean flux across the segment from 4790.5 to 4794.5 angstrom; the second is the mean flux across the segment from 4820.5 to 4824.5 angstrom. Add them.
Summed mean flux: 23.8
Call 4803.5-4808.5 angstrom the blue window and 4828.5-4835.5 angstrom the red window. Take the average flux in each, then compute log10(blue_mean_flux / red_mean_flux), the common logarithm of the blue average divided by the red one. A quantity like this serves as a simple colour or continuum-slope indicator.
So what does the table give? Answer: 0.012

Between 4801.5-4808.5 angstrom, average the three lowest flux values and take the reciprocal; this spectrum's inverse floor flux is 0.0867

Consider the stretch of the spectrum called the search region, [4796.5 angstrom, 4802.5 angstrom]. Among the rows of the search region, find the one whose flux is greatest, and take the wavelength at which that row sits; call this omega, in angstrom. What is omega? 4802.0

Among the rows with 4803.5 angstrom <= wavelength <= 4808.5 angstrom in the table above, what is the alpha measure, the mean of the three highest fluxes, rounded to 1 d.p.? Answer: 12.6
